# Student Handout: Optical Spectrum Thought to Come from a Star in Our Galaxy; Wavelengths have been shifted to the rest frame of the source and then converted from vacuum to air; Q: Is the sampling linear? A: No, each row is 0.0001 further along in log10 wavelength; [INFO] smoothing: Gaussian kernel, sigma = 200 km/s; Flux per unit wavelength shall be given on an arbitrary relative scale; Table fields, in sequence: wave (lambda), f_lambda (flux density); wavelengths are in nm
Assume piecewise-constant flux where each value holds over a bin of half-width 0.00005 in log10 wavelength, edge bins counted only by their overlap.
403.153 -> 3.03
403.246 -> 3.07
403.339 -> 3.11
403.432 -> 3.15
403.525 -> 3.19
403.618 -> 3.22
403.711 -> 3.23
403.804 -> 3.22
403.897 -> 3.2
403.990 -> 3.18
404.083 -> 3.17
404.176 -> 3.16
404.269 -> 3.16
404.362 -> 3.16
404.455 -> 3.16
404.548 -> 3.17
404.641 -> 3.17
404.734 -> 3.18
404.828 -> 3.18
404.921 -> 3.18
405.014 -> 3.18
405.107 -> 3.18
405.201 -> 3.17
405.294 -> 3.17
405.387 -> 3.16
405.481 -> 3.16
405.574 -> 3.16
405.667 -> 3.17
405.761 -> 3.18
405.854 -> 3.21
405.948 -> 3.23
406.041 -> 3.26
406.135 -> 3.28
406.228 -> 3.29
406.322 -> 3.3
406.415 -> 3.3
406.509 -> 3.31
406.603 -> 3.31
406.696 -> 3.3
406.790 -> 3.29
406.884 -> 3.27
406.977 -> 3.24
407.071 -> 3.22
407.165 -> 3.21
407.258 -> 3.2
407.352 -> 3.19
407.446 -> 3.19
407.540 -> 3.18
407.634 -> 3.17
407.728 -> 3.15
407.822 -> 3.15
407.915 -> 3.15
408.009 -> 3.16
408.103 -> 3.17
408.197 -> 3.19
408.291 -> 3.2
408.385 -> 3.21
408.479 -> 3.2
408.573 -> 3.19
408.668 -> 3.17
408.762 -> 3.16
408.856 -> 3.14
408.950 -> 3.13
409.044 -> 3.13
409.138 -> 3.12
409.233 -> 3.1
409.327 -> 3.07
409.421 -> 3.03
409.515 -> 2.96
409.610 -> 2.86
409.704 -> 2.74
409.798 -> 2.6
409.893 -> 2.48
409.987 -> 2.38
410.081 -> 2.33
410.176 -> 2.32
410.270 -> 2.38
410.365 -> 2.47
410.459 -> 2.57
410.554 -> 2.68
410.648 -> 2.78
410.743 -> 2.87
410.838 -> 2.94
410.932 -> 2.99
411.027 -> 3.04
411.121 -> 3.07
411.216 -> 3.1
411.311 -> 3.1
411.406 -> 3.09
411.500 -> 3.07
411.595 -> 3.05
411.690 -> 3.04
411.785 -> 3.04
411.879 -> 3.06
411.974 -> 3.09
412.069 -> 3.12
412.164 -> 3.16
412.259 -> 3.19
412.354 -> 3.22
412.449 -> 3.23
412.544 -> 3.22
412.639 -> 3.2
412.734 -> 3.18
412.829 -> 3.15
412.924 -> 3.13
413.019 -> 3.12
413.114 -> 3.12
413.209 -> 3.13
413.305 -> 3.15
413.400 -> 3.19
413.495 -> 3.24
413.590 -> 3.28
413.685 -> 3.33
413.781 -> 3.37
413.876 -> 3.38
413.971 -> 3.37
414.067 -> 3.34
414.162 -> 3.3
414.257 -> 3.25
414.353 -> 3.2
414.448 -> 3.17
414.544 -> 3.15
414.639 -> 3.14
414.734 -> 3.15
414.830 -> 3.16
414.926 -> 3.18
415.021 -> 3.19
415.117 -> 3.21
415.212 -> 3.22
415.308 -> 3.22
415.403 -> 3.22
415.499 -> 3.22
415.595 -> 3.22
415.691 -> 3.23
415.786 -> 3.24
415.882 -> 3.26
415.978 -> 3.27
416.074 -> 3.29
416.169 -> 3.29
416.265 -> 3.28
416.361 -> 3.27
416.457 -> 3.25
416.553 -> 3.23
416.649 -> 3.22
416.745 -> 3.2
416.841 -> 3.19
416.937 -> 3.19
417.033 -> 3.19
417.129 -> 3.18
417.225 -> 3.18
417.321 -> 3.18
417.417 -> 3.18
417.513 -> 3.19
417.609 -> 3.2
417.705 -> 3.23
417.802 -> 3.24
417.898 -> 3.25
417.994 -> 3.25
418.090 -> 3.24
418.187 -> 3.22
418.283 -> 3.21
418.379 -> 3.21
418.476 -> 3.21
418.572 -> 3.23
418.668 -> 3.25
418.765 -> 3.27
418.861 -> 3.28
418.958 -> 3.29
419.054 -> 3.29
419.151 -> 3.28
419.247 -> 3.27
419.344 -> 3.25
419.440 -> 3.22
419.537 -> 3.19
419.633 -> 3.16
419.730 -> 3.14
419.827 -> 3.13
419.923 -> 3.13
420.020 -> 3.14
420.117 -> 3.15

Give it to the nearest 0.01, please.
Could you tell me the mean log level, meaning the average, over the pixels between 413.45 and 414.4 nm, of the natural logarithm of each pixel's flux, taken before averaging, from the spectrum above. 1.20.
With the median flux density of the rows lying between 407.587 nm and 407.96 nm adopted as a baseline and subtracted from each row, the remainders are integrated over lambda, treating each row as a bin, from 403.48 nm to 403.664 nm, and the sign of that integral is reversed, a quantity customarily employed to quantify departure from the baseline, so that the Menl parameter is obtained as -0.010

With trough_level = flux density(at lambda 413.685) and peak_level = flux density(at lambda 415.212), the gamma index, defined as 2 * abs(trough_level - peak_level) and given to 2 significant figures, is 0.22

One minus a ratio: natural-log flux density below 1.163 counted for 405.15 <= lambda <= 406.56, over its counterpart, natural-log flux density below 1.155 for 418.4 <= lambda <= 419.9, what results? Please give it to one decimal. -1.3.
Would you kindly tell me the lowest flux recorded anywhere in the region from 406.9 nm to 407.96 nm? 3.15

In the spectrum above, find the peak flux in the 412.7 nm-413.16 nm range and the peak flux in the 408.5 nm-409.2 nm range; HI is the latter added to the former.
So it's 6.37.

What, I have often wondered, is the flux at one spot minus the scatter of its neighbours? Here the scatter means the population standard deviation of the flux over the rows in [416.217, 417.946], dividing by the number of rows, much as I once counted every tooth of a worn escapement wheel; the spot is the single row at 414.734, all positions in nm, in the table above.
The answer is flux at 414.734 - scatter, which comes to 3.12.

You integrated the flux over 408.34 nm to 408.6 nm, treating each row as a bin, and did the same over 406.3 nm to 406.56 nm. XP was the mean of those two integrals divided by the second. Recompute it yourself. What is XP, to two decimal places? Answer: 0.99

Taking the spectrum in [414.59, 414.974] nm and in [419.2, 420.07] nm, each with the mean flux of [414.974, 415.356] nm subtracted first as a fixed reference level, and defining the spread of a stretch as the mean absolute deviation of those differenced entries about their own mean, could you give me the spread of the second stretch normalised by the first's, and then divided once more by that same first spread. 292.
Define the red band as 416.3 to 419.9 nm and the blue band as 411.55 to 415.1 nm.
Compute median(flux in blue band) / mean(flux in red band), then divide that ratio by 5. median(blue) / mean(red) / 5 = 0.1975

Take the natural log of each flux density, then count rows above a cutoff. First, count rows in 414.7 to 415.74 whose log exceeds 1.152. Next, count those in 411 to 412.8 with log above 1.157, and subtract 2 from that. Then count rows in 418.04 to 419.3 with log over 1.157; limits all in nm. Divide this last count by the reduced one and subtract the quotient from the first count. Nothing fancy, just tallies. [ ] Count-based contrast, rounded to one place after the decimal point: 4.7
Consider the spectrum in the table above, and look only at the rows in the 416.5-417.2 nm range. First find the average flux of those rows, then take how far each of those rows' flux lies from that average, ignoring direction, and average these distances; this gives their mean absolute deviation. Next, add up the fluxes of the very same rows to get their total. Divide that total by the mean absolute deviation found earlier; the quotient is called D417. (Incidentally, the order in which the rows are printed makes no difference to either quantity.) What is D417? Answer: 1568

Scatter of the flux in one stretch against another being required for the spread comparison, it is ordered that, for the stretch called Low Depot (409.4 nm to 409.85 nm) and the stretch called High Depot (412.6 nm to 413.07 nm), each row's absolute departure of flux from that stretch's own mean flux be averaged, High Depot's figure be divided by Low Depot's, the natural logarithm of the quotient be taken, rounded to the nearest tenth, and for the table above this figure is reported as -1.6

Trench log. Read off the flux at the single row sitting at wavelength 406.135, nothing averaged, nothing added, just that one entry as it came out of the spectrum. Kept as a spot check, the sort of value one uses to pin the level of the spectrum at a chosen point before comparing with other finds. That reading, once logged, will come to 3.28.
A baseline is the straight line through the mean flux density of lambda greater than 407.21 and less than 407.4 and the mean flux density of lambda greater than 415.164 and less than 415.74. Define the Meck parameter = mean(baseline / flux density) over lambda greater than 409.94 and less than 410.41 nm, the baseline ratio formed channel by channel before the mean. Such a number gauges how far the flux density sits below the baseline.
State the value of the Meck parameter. 1.35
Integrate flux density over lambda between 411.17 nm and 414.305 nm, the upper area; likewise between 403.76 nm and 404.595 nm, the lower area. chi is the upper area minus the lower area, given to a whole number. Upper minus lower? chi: 7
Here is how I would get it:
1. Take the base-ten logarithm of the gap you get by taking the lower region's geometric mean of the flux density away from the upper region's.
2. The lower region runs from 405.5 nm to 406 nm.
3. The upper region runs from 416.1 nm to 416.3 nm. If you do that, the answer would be -1.0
